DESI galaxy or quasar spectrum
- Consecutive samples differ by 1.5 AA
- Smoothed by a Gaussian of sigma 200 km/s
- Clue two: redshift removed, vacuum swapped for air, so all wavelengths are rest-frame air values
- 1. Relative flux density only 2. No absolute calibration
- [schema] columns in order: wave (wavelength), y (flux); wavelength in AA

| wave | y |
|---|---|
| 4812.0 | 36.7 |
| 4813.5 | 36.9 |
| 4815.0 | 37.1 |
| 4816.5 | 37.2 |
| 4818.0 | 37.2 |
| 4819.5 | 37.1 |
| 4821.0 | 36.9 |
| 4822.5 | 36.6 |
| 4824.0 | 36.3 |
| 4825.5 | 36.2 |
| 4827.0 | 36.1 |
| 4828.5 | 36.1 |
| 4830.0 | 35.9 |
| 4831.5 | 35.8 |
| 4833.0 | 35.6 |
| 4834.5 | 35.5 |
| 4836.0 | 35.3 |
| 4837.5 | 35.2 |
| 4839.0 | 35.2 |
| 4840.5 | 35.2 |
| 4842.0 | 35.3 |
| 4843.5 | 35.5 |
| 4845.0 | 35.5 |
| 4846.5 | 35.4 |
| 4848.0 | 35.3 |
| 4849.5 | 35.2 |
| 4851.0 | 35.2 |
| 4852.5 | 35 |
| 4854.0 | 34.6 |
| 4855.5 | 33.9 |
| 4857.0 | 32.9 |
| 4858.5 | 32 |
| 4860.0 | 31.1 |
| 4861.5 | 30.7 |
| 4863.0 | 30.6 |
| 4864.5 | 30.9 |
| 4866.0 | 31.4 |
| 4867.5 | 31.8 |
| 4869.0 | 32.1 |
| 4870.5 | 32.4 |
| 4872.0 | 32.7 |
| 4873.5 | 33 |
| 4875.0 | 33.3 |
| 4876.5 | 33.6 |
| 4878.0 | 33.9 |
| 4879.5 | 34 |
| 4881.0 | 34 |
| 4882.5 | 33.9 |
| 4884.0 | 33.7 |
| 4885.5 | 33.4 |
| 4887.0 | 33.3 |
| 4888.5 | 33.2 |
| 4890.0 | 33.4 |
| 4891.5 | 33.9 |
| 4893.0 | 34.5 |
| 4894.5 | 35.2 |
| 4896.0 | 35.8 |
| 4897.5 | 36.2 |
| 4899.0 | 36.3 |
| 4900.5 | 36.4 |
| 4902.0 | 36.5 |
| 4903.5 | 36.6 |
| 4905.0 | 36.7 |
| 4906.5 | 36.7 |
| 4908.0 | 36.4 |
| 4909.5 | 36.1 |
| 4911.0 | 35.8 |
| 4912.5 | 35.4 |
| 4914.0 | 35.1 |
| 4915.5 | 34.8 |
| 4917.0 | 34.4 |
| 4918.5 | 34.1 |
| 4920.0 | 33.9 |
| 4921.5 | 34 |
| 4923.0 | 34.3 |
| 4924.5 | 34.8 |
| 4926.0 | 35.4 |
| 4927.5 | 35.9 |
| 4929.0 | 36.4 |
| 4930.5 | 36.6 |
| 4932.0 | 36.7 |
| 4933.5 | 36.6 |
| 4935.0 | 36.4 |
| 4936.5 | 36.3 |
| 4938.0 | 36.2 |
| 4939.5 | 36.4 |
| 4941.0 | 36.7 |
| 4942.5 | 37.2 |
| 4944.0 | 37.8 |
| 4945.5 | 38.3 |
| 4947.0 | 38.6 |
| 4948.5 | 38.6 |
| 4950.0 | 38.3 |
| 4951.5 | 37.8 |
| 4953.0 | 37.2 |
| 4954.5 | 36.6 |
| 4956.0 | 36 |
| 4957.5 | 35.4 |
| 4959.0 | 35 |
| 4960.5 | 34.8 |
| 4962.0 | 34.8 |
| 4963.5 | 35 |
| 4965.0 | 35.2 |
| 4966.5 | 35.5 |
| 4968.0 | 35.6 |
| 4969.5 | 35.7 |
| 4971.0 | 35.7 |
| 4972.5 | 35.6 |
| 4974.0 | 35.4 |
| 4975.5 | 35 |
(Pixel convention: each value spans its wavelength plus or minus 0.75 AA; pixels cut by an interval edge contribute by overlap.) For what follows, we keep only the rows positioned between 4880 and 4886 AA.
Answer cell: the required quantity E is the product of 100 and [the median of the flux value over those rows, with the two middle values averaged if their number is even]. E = 3380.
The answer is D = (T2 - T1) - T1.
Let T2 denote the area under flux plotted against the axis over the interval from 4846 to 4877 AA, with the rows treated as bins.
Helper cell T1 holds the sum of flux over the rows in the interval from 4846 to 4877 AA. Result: -364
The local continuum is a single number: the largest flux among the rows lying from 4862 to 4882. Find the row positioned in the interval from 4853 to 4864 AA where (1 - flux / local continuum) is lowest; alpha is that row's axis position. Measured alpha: 4854.0 AA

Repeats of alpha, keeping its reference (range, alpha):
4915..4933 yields 4932.0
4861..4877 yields 4876.5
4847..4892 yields 4848.0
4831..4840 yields 4831.5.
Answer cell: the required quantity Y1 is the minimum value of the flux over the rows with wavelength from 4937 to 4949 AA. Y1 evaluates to 36.2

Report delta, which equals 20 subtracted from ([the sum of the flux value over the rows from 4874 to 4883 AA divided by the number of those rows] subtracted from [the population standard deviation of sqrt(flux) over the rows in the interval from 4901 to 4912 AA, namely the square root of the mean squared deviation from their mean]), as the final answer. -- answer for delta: -53.8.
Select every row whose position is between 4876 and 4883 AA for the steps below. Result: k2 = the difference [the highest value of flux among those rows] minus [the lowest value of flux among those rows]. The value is 0.4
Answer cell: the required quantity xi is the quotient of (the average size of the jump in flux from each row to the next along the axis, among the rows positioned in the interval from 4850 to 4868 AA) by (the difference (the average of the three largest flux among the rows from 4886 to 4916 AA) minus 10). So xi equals 0.0198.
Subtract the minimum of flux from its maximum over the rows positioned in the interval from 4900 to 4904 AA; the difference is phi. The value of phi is 0.2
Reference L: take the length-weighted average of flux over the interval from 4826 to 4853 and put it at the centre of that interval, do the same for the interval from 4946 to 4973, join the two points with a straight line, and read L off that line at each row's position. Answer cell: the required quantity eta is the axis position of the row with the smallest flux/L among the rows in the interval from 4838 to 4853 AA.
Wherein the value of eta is 4852.5 AA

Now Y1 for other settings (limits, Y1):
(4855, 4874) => 30.6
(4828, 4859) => 32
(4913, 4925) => 33.9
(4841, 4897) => 30.6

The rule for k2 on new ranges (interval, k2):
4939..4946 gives 1.9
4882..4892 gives 0.7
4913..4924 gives 1.2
